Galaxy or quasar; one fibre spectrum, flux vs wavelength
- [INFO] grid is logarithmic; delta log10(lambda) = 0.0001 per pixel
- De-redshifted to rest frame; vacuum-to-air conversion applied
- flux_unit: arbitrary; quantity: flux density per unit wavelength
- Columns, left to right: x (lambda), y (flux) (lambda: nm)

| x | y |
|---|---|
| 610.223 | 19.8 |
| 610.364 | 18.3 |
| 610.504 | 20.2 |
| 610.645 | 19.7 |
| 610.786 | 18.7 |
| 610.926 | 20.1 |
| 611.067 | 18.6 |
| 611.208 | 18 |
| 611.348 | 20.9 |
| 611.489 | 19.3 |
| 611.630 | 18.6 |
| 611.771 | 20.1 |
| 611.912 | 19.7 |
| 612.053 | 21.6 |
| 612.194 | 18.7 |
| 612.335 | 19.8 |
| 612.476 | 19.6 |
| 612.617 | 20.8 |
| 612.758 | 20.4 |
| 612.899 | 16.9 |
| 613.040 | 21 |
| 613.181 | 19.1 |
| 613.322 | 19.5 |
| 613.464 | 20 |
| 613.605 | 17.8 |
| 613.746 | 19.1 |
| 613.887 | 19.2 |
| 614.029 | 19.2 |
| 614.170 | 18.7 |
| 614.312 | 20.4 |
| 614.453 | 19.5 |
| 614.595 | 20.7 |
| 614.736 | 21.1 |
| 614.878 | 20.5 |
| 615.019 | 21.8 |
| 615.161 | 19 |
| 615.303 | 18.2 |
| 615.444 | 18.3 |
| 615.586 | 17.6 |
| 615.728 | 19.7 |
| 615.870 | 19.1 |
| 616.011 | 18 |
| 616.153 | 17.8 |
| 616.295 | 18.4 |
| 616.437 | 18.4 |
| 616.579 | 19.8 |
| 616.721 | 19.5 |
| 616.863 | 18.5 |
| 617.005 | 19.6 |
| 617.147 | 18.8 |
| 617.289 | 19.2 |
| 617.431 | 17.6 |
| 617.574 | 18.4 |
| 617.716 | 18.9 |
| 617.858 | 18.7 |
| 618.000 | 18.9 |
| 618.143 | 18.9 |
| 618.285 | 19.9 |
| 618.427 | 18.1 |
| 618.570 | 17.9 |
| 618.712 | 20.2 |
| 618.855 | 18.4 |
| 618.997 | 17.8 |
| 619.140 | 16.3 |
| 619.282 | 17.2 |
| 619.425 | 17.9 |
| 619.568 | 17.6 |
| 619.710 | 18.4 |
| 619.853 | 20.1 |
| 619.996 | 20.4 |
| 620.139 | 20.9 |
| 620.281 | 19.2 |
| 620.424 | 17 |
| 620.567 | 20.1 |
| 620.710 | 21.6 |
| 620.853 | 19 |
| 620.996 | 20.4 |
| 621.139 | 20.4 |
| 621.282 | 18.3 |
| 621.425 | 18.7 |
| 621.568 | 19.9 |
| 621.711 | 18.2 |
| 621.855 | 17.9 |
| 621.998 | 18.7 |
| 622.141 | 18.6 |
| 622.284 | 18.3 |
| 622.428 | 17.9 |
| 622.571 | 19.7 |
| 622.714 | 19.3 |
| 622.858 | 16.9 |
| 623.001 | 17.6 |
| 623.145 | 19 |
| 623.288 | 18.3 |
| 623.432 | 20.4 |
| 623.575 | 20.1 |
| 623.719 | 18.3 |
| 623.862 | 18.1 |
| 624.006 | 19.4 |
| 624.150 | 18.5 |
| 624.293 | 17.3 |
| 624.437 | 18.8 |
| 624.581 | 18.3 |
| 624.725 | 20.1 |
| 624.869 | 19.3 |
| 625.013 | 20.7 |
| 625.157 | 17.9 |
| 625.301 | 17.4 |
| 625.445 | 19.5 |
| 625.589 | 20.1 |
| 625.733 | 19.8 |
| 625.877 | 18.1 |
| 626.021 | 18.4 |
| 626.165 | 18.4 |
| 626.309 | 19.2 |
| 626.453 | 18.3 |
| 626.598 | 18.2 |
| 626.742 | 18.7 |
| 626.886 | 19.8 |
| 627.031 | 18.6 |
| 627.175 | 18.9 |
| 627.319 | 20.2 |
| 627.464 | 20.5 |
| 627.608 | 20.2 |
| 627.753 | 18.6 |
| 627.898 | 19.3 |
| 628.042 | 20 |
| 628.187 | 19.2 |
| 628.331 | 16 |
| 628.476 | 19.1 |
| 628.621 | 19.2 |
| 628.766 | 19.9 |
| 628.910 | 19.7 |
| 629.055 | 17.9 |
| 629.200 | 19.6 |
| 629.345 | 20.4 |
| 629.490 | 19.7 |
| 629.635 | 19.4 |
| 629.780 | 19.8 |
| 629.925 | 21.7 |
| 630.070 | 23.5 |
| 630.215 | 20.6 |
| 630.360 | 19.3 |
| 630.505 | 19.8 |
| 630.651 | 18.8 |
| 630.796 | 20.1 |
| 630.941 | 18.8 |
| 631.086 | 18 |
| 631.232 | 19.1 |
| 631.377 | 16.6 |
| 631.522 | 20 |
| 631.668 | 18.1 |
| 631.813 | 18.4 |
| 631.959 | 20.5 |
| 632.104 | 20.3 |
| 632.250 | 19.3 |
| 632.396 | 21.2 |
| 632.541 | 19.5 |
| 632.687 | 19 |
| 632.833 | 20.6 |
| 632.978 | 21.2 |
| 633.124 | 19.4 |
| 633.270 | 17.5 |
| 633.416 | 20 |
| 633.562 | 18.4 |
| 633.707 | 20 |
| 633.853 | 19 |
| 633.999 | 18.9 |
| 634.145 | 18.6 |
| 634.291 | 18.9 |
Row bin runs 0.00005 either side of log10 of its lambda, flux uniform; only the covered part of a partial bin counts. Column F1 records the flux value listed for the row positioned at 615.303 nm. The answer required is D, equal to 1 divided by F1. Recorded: 0.0549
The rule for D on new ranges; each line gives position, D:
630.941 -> 0.0532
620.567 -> 0.0498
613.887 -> 0.0521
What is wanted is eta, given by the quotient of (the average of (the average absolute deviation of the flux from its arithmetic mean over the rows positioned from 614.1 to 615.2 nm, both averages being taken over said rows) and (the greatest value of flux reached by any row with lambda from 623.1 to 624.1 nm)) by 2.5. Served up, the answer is 4.25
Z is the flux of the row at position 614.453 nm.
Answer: 19.5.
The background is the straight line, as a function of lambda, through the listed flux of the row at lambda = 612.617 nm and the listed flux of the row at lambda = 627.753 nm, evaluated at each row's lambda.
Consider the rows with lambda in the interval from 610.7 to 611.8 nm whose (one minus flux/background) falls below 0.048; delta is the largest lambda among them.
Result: 611.771 nm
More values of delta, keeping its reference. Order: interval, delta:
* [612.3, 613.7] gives 613.464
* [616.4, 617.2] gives 617.005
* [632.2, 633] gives 632.978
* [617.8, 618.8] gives 618.712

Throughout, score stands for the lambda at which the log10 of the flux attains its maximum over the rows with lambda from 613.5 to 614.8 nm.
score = 614.736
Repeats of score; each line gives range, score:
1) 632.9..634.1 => 632.978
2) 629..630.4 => 630.070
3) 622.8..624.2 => 623.432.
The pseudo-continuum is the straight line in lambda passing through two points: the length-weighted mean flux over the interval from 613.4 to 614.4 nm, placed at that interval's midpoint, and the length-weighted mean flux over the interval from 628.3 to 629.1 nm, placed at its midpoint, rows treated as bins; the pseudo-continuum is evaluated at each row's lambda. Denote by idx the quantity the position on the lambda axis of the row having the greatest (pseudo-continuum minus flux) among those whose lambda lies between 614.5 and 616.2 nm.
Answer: 615.586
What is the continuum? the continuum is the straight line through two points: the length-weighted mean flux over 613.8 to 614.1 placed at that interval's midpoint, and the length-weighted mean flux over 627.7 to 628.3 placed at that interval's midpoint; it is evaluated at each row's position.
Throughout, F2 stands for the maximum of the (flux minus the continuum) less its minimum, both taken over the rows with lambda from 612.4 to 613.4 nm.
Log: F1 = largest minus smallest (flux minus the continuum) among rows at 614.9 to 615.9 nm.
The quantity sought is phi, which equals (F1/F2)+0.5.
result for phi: 1.52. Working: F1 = 4.2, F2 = 4.1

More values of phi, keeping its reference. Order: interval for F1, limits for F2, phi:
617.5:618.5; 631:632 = 0.96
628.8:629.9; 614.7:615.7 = 1.10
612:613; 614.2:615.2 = 2.18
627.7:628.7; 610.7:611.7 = 1.88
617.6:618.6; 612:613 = 0.93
